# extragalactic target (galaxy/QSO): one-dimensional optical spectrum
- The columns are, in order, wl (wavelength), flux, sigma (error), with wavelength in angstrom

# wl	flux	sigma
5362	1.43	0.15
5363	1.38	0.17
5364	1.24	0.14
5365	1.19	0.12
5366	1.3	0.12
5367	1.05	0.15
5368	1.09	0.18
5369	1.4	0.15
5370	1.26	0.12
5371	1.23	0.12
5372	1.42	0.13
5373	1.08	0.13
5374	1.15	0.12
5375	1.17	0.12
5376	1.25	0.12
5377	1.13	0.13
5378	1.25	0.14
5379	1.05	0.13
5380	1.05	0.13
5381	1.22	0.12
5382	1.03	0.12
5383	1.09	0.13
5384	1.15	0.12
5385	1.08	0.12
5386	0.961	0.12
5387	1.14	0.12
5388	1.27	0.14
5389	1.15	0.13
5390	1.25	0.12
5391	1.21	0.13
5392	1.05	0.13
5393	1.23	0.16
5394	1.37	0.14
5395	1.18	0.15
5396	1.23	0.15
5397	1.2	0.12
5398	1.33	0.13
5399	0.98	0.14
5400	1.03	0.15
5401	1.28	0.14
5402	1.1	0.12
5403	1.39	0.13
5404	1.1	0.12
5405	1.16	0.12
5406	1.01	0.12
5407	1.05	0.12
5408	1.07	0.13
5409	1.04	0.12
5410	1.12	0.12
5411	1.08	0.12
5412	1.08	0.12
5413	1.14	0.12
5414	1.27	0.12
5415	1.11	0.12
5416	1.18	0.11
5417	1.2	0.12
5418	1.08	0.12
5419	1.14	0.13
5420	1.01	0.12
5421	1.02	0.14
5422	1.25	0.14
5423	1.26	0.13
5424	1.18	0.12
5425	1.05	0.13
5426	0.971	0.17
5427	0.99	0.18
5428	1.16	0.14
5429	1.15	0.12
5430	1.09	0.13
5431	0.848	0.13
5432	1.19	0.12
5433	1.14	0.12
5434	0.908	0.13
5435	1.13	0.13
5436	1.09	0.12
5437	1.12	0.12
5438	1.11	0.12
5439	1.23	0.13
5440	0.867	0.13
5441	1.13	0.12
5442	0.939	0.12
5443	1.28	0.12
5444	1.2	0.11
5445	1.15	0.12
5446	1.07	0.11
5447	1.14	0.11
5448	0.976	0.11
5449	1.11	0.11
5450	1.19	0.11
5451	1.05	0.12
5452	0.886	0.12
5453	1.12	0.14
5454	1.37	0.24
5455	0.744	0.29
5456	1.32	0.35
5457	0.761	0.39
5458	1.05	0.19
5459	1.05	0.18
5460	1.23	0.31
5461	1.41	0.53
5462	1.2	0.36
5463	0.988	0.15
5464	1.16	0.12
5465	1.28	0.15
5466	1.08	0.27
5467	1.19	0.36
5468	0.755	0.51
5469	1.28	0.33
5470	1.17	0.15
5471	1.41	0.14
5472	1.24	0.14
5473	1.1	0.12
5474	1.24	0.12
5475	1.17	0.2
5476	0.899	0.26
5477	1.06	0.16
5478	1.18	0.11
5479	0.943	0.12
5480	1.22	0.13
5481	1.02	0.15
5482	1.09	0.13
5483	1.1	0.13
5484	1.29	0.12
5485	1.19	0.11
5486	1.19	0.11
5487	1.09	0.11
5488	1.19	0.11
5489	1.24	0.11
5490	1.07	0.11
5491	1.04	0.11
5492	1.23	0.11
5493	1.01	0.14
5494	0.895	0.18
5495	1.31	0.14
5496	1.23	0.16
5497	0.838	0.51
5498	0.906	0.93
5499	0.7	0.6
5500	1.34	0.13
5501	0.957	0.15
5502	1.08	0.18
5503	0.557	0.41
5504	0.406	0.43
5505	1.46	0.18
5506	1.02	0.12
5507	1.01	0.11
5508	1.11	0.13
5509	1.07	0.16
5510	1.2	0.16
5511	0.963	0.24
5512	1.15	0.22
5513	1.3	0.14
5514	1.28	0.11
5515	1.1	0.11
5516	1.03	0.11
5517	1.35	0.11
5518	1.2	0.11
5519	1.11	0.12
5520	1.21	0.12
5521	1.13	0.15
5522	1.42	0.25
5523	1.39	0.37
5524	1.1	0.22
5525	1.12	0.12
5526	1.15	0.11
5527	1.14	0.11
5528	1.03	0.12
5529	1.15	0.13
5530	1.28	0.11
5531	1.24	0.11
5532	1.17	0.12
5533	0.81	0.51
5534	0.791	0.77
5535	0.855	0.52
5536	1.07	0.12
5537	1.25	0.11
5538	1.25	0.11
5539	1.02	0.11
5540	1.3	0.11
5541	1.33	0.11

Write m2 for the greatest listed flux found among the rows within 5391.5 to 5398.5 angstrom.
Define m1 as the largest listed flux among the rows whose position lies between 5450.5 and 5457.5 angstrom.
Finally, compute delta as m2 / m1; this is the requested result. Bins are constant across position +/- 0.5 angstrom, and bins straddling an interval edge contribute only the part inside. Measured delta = 1.00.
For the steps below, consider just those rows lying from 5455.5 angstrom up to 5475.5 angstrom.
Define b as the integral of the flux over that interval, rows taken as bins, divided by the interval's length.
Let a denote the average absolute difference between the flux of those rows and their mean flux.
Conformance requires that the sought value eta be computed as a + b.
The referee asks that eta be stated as 1.28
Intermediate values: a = 0.13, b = 1.15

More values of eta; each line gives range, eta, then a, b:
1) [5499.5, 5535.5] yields 1.26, 0.15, 1.10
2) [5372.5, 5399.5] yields 1.24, 0.08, 1.16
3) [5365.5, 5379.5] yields 1.30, 0.10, 1.20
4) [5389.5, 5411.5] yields 1.26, 0.10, 1.16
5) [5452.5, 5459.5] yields 1.24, 0.18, 1.06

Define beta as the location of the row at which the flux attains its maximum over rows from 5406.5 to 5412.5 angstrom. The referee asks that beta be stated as 5410 angstrom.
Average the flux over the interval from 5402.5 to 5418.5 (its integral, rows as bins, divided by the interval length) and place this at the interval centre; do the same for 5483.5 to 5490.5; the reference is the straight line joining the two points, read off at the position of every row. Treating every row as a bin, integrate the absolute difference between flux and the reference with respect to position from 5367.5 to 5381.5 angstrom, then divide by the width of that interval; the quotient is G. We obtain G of 0.112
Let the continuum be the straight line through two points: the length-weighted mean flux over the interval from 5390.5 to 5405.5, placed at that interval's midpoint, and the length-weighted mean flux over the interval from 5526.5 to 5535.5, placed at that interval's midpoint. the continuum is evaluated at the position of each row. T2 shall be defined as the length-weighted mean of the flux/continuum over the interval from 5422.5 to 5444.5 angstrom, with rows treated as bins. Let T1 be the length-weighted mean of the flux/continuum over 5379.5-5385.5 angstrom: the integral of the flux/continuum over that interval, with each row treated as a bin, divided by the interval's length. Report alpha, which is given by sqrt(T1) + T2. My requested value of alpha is 1.90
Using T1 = 0.915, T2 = 0.95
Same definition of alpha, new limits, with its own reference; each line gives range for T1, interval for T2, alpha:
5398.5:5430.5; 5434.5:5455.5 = 1.93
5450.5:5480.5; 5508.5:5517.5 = 2.08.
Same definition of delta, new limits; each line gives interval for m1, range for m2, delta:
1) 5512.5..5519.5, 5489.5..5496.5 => 0.97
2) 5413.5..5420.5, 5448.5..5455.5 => 1.08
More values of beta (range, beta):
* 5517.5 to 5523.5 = 5522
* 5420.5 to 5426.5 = 5423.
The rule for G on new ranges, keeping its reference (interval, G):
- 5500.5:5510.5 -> 0.260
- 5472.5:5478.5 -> 0.089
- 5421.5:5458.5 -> 0.117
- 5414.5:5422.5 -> 0.069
